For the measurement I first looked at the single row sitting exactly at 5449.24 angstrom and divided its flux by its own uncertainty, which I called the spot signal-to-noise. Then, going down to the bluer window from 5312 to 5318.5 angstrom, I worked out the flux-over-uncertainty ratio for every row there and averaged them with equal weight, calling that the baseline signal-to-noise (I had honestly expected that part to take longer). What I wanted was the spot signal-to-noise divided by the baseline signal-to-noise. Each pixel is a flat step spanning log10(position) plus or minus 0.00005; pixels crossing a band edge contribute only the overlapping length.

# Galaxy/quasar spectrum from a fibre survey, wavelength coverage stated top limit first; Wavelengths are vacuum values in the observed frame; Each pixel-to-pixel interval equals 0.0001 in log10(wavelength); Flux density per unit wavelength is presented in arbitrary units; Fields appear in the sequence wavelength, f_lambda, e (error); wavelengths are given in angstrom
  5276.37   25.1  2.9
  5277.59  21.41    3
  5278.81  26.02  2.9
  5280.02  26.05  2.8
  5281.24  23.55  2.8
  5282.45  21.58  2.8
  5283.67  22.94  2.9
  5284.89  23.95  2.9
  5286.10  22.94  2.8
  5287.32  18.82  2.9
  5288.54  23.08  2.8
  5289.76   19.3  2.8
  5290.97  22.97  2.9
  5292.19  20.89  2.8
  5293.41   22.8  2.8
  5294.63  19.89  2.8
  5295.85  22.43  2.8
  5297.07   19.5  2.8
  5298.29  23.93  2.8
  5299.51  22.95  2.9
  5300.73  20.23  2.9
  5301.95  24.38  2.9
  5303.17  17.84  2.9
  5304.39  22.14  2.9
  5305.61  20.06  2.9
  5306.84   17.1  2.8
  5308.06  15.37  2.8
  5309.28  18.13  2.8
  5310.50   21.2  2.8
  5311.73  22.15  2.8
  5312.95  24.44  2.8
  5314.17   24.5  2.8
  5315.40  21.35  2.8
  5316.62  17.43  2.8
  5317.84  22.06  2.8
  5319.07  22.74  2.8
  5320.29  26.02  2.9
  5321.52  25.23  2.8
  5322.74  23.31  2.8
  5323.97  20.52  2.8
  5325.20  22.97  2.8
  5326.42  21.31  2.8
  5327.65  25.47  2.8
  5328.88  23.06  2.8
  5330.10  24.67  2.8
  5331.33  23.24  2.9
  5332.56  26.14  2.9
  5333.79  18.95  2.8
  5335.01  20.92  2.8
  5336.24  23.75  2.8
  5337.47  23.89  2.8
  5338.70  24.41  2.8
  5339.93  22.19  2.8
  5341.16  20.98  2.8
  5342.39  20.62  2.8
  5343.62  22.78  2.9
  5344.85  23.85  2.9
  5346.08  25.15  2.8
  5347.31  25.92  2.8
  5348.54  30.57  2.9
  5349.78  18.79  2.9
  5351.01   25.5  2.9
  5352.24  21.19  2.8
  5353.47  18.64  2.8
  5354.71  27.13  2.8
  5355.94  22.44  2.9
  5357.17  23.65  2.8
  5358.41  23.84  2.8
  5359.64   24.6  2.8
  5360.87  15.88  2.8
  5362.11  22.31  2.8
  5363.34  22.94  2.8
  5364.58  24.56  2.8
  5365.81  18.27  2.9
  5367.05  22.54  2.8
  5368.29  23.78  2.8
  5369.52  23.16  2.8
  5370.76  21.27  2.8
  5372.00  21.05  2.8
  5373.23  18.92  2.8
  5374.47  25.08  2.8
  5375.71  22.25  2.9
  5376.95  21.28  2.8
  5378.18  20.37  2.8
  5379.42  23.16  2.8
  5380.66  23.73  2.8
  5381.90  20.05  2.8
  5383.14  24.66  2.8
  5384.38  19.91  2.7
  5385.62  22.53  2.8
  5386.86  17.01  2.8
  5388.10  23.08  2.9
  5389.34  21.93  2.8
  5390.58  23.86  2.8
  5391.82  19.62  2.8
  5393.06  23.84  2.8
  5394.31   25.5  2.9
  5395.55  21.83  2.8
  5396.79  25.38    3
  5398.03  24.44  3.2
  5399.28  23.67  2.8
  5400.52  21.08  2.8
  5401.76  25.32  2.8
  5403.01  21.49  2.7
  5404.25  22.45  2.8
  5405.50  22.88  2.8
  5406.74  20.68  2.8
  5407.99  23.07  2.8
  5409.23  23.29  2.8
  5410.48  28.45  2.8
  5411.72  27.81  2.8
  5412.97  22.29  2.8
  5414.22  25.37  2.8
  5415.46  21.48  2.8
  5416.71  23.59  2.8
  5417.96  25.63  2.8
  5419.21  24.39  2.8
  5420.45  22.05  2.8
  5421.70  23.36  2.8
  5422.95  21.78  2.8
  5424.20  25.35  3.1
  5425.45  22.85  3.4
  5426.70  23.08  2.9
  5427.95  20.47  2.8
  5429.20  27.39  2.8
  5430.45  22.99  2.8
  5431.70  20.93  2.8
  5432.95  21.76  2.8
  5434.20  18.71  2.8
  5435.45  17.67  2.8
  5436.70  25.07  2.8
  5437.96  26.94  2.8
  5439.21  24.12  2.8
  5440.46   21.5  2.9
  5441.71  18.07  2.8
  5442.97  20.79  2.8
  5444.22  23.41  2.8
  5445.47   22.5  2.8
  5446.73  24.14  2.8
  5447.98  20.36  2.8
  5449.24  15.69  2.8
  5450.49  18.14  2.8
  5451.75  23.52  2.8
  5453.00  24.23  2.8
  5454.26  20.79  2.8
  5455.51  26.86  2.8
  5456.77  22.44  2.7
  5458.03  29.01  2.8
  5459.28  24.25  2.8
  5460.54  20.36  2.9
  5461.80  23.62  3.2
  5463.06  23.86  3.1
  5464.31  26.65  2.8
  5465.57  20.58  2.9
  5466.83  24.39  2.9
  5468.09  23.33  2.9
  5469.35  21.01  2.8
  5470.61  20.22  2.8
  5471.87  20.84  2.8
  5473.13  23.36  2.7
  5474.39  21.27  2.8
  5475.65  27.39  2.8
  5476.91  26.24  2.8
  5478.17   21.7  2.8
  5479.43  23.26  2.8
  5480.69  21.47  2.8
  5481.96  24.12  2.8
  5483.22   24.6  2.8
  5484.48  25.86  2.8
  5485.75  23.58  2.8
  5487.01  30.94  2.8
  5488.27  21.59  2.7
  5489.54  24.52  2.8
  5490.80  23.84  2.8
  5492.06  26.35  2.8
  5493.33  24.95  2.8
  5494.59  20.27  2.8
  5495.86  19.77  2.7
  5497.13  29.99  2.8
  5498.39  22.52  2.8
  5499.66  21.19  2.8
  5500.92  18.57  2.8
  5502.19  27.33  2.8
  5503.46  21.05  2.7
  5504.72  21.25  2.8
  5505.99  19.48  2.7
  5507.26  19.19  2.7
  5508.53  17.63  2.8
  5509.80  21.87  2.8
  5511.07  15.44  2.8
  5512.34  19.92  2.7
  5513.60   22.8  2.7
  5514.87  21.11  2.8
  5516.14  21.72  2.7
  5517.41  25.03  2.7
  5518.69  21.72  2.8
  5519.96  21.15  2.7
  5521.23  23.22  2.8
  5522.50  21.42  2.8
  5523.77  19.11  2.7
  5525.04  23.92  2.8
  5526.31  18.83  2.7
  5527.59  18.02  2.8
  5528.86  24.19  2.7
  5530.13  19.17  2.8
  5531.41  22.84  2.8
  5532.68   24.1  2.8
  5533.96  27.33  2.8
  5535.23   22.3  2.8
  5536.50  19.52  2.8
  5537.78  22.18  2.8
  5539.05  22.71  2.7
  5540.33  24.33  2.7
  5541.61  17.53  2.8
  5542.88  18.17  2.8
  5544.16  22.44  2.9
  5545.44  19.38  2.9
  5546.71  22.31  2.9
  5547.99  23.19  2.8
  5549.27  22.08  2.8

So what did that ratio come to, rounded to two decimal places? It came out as 0.71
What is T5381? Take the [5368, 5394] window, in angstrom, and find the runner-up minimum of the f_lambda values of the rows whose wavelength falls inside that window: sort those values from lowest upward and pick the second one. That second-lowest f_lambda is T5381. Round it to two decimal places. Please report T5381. 18.92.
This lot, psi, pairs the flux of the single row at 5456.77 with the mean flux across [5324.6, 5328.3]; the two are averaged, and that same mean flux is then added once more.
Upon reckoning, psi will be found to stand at 46.1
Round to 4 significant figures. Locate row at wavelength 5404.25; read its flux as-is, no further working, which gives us 22.45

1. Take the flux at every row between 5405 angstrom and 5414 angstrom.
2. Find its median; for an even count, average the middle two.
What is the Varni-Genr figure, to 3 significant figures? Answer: 23.1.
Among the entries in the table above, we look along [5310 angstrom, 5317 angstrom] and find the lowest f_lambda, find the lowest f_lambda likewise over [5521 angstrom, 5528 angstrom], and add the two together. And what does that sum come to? 35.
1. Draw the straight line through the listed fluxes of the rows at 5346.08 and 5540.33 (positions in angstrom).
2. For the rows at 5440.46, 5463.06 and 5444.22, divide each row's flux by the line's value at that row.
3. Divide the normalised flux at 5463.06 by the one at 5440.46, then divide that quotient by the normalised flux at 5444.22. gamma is 1.2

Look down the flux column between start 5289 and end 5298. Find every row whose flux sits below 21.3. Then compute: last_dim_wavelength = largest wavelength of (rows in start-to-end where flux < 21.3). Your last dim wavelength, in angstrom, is 5297.07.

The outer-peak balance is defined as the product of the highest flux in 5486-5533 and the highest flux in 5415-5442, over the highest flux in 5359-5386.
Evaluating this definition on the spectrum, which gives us 33.8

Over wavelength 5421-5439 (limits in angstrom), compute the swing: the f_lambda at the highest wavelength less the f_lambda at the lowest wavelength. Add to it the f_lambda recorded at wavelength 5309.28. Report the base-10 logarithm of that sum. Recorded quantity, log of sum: 1.34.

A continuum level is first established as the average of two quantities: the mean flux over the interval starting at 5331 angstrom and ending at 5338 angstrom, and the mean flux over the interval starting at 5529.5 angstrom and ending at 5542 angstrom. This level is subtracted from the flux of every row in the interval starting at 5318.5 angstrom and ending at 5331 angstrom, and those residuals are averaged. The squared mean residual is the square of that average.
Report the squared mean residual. 1.0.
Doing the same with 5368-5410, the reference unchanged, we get 0.0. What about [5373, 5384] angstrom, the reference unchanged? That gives 0.1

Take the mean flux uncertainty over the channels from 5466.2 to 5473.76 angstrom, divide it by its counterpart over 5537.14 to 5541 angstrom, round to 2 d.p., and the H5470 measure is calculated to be 1.03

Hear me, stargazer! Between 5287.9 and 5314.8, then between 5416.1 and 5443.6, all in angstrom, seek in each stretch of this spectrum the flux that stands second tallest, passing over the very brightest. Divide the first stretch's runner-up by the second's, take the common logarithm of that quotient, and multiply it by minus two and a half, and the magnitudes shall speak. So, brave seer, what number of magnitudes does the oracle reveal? 0.11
